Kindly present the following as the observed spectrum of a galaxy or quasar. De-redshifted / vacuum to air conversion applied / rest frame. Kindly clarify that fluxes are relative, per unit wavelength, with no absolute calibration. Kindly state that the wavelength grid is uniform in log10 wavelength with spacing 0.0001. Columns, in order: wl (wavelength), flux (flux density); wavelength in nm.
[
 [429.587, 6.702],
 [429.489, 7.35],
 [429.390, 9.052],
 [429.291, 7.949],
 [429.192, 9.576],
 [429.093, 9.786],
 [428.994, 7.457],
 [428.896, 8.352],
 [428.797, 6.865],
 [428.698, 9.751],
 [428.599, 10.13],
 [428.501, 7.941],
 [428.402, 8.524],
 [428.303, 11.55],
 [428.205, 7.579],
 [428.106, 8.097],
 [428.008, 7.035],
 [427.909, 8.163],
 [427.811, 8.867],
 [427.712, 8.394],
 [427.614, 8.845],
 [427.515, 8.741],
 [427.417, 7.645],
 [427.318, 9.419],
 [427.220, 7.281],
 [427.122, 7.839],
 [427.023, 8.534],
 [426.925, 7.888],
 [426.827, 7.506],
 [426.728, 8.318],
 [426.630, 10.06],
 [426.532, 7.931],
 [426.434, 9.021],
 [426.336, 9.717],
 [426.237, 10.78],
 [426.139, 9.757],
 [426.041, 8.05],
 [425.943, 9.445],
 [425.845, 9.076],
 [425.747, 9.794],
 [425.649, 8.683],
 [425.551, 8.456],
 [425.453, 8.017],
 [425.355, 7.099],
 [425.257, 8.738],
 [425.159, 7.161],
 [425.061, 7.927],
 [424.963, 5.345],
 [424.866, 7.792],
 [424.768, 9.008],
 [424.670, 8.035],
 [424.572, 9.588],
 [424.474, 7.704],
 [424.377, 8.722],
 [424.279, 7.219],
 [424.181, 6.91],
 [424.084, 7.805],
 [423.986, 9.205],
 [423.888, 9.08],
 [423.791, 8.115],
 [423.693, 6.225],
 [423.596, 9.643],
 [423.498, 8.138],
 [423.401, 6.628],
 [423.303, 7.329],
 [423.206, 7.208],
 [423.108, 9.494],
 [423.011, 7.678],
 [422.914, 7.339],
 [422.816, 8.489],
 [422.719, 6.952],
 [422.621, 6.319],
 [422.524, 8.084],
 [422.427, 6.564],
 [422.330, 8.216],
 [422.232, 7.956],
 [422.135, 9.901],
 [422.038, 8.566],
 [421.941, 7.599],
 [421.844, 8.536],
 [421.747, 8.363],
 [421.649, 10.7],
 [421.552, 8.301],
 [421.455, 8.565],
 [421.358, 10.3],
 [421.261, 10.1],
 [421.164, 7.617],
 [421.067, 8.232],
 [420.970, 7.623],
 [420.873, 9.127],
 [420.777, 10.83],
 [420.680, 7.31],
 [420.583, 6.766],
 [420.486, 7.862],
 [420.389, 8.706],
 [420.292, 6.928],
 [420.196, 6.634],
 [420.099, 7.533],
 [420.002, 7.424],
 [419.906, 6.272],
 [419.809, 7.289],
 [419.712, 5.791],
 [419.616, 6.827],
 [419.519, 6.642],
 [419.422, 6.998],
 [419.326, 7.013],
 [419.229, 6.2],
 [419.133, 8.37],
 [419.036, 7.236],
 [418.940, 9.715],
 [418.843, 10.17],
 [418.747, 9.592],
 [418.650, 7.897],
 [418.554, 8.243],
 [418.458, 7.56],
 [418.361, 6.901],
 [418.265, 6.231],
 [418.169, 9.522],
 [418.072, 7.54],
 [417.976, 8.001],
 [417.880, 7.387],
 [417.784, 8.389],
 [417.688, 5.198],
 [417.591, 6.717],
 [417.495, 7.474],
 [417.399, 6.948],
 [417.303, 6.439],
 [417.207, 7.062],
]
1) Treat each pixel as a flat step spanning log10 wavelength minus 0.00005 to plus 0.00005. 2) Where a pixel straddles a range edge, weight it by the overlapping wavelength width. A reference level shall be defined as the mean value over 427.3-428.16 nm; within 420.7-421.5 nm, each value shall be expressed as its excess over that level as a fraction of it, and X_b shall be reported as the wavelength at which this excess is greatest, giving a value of 420.777 nm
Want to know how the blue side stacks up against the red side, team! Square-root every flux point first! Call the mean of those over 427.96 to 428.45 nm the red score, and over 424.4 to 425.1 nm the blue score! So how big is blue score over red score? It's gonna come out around 0.96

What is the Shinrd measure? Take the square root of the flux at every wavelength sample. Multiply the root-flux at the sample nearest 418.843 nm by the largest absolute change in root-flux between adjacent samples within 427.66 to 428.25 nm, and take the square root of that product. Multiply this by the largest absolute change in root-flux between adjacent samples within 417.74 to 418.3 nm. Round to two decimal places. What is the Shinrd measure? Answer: 0.48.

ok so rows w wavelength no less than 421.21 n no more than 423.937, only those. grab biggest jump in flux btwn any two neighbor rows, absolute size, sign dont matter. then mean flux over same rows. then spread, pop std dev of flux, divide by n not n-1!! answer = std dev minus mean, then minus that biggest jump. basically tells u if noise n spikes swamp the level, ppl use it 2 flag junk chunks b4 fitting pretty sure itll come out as -10.5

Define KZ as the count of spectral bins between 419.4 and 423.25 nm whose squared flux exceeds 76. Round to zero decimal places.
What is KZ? 7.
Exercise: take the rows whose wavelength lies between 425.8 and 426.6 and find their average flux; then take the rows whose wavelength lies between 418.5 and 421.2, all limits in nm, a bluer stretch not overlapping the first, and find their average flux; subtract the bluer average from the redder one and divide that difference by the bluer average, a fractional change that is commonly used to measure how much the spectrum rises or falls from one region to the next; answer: 0.19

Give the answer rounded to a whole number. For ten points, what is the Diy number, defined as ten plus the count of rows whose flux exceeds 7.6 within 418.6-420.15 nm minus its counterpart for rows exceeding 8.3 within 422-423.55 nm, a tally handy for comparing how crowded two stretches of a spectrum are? 11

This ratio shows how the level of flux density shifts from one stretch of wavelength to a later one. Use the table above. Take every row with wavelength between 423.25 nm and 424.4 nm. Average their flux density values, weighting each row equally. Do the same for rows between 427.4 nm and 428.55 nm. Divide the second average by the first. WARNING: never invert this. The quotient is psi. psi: 1.07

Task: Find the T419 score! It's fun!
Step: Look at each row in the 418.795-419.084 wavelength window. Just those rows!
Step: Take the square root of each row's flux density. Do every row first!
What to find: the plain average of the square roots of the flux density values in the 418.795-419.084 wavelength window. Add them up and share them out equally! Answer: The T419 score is 3.00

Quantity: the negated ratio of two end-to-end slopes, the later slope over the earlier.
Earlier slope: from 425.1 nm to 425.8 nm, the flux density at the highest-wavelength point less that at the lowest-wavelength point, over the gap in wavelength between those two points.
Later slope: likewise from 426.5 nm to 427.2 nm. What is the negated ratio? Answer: 0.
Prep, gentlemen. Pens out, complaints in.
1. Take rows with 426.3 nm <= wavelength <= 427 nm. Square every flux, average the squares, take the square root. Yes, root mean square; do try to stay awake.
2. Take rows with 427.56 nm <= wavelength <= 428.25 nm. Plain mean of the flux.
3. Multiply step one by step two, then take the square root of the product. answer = 8.41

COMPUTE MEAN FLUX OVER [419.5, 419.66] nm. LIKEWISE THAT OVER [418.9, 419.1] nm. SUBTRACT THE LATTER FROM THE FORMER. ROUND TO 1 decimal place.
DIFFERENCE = -1.7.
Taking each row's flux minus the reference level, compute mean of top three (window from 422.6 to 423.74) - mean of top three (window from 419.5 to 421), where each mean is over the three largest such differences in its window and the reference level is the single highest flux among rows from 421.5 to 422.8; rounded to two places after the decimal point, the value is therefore -0.35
